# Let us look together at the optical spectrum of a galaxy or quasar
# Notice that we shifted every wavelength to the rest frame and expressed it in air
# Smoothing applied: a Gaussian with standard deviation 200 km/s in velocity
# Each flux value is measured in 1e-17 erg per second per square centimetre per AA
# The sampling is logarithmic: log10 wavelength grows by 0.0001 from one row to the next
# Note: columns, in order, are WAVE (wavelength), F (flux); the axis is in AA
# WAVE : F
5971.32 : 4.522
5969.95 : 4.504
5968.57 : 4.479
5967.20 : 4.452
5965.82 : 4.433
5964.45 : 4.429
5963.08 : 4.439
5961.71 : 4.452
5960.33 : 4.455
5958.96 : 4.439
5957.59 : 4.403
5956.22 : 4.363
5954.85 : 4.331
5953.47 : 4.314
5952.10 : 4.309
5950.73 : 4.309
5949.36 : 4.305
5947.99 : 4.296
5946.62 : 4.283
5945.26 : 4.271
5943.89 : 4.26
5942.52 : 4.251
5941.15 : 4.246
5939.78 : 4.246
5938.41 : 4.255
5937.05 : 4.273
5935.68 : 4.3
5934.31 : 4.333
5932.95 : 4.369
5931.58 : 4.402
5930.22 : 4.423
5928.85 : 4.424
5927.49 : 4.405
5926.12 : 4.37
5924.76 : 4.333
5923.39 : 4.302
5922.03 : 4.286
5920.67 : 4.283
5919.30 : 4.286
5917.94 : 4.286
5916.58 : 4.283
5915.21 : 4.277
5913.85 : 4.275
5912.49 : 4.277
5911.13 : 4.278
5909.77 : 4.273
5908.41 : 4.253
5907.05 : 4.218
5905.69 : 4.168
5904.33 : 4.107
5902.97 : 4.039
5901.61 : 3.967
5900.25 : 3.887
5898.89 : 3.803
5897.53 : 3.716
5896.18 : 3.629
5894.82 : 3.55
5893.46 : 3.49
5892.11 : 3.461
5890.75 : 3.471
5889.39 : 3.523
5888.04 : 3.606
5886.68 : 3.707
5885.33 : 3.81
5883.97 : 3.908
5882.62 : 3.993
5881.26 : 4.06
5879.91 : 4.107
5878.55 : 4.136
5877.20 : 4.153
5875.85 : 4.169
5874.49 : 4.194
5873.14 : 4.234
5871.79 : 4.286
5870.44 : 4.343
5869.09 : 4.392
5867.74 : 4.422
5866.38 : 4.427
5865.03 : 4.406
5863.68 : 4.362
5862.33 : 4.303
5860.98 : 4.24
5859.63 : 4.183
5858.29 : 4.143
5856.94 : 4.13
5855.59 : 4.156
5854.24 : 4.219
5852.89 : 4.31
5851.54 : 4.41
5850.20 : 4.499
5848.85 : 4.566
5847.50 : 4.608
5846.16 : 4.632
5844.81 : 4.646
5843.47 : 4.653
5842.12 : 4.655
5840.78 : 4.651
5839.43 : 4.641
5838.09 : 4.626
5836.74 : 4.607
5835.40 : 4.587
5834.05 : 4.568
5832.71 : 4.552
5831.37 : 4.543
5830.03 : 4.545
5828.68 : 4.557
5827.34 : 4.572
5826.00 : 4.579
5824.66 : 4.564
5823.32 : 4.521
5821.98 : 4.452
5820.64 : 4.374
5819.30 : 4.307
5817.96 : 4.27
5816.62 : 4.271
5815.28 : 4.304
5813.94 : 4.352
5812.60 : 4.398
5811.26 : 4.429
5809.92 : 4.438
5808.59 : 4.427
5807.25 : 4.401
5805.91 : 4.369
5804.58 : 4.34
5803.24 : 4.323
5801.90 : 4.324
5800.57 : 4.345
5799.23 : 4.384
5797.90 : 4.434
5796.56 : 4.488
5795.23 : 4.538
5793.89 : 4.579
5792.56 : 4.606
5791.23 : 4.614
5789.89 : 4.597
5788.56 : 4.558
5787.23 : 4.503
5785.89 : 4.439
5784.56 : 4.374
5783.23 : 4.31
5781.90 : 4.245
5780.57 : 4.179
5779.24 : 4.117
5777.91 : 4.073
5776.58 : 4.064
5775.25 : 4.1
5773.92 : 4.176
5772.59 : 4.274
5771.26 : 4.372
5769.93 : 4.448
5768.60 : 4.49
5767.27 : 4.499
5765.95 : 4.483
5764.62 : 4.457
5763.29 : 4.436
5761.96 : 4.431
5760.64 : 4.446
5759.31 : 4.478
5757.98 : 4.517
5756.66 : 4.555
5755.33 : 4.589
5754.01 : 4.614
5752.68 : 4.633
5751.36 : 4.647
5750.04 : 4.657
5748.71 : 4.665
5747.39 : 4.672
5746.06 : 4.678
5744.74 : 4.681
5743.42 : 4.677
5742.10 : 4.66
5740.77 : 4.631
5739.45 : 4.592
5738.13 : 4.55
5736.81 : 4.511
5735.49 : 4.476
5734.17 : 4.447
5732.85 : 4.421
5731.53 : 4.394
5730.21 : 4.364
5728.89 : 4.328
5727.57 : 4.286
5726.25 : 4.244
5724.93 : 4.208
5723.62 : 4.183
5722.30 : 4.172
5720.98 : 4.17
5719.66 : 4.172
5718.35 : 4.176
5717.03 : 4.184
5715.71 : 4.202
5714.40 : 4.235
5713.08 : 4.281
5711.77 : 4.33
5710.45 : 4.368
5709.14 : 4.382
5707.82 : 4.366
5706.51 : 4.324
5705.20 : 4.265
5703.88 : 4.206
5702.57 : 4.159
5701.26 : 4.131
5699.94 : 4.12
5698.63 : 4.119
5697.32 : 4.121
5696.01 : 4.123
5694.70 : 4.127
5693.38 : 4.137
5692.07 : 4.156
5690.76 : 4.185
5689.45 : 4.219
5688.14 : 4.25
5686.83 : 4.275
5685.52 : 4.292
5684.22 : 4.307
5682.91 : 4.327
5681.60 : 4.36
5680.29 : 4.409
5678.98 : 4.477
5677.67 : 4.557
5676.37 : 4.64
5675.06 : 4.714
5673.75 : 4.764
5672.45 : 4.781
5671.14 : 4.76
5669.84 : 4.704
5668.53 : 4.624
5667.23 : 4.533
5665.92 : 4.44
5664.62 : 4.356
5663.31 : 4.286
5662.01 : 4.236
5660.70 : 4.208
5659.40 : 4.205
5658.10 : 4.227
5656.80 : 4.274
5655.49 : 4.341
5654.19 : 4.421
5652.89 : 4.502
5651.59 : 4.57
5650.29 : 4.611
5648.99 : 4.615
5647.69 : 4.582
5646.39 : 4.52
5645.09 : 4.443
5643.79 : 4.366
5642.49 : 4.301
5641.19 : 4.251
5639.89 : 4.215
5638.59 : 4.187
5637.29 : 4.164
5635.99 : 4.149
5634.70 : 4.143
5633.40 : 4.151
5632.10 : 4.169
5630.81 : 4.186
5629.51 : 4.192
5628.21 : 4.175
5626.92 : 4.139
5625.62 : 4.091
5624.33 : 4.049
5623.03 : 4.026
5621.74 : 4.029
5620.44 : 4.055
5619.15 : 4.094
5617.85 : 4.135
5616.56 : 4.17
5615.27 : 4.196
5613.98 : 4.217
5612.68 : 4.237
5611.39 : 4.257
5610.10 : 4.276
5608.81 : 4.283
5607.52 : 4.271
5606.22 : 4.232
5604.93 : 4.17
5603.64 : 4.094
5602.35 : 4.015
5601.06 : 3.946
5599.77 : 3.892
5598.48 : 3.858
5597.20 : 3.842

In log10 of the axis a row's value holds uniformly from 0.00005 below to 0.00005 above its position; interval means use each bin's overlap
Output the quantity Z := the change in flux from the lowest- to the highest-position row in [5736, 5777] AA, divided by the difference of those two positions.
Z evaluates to -0.011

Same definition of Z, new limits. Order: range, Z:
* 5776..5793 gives 0.034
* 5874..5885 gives -0.030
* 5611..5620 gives -0.021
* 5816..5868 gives 0.003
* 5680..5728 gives -0.003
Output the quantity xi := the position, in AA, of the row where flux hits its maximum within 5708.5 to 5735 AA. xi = 5734.17 AA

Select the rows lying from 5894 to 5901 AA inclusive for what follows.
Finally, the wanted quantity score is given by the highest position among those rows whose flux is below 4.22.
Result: 5900.25 AA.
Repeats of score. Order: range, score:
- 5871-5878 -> 5877.20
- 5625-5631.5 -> 5630.81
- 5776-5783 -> 5780.57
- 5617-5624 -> 5623.03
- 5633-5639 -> 5638.59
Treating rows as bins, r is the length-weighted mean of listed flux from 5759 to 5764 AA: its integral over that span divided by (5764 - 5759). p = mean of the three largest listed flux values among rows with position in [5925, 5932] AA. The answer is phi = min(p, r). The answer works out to 4.42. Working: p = 4.42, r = 4.44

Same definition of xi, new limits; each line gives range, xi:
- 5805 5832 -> 5826.00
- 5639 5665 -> 5648.99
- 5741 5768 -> 5744.74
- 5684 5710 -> 5709.14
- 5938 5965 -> 5960.33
